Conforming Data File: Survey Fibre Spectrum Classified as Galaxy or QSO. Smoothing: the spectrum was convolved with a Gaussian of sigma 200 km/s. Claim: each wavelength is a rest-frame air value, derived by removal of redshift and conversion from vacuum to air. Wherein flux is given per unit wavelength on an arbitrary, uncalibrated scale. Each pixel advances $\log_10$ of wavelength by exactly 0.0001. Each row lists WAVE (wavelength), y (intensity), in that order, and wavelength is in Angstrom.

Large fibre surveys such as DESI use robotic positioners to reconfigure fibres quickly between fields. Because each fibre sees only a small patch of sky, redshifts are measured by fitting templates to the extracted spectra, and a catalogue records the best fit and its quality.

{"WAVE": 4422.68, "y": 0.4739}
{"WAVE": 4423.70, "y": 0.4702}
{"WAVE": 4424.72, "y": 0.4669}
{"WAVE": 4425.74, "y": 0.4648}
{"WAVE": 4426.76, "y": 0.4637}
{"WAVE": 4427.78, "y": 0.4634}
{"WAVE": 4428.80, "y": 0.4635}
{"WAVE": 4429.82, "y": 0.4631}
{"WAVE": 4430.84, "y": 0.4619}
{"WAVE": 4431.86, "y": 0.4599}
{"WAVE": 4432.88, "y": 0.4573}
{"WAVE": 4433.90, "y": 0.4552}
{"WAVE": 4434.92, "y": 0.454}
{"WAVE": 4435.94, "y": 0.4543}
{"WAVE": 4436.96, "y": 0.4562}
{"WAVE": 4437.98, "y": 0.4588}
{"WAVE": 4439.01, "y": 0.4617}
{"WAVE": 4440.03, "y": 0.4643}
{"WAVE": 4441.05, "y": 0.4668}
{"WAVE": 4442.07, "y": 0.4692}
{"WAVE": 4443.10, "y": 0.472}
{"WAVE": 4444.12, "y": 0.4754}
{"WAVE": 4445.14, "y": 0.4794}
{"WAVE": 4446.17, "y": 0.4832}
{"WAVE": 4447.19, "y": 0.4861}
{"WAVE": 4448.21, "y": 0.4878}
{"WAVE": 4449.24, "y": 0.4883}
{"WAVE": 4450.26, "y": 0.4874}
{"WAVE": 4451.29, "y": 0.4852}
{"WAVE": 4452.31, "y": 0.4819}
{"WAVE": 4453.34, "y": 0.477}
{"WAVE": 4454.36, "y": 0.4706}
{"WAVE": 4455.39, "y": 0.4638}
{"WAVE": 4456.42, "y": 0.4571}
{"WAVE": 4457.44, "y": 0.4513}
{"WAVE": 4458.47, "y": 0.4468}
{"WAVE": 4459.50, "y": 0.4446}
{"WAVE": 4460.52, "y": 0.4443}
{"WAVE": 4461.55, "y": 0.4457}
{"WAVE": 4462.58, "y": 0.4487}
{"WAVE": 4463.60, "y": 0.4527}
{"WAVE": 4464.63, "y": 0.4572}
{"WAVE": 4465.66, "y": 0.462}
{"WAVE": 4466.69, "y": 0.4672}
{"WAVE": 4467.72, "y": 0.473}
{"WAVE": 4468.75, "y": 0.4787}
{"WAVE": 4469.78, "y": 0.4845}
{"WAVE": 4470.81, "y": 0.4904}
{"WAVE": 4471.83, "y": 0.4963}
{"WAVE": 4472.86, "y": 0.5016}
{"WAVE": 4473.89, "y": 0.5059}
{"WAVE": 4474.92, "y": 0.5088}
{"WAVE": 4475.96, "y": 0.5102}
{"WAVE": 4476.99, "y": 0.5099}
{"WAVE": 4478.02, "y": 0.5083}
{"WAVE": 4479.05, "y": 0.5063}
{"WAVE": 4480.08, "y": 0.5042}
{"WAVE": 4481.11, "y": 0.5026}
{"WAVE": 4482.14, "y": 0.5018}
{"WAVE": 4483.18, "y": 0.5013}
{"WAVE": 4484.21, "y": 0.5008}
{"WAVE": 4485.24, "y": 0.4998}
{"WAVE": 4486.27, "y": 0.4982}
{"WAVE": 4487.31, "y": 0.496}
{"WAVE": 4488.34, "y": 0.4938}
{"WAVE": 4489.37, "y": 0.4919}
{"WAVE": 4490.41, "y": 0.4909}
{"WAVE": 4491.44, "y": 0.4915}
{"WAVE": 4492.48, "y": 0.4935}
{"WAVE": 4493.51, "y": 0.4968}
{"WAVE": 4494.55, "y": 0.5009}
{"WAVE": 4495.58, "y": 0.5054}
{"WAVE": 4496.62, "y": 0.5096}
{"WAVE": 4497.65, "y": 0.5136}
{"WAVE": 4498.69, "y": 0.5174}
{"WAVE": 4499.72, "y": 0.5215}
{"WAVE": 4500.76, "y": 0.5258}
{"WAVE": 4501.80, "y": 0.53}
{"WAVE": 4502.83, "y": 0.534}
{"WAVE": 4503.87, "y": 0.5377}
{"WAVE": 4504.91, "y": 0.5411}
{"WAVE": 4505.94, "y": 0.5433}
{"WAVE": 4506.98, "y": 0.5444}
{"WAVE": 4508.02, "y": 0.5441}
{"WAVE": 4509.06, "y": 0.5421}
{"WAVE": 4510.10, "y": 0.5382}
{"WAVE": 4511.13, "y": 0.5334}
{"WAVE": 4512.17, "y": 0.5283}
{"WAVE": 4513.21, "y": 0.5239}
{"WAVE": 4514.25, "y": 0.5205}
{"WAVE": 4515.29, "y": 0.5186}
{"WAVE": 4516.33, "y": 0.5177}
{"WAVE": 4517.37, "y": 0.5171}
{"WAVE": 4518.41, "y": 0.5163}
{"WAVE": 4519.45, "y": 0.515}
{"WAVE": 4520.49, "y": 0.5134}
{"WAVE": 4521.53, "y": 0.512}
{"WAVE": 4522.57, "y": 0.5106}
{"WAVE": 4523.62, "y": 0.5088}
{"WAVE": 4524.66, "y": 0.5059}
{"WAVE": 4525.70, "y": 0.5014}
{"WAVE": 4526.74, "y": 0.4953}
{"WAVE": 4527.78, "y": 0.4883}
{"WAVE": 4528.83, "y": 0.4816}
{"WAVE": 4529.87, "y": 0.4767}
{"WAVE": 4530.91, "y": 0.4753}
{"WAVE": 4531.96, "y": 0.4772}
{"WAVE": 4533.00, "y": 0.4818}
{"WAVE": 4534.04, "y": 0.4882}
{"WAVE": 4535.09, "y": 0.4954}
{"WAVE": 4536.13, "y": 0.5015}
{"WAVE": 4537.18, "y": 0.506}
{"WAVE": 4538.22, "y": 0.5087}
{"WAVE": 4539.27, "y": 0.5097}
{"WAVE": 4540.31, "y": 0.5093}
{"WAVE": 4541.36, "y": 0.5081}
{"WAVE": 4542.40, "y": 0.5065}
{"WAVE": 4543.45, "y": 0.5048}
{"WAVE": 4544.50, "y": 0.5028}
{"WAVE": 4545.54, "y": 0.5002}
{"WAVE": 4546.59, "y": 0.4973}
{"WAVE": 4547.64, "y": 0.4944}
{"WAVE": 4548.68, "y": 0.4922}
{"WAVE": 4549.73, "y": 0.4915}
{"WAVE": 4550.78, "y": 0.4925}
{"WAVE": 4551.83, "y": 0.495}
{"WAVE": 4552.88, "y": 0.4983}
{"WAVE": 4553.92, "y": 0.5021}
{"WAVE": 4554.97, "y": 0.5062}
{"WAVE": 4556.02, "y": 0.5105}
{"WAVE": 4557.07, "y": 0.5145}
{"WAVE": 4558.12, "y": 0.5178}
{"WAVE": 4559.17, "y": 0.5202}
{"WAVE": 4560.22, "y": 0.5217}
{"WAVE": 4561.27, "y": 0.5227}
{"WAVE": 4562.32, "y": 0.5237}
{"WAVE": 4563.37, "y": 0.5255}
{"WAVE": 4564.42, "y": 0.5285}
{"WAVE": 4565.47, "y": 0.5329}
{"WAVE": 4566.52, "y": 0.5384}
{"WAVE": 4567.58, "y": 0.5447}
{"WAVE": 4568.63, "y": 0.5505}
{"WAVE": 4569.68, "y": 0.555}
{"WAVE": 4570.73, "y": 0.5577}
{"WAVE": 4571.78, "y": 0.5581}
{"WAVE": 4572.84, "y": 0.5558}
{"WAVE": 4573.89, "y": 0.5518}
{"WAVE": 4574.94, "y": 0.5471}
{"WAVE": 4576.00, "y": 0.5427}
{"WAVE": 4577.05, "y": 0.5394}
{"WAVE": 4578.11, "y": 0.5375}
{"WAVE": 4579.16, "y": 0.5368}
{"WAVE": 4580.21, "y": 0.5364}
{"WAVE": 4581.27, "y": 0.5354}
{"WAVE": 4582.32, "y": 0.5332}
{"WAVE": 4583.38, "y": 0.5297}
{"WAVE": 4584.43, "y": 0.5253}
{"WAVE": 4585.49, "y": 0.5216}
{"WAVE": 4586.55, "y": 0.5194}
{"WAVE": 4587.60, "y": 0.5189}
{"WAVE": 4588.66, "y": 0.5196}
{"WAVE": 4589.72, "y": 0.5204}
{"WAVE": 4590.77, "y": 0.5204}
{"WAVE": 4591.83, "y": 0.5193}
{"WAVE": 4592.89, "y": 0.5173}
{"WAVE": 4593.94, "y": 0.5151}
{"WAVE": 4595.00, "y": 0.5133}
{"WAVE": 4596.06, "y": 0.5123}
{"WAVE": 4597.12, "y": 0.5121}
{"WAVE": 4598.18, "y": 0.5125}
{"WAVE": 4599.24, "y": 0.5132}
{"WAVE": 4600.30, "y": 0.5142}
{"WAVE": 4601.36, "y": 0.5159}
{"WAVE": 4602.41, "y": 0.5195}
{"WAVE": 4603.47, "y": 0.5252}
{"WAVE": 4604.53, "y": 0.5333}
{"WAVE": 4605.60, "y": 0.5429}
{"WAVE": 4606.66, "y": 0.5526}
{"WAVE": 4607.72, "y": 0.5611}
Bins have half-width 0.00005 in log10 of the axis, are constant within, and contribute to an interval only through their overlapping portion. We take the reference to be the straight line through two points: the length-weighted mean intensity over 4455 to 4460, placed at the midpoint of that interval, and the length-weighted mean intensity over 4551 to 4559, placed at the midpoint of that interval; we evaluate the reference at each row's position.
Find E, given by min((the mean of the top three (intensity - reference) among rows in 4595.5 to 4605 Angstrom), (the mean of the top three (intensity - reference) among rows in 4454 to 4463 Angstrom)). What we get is -0.008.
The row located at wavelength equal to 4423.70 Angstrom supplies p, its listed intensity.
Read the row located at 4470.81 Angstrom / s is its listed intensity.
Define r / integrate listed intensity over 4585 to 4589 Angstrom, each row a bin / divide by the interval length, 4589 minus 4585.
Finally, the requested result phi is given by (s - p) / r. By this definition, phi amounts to 0.039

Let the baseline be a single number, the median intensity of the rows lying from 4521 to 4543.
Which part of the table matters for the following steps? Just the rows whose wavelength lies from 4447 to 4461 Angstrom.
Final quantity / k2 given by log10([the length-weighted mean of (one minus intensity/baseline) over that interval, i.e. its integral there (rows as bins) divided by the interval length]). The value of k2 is -1.2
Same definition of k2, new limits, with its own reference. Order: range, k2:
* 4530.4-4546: -2.2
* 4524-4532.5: -1.6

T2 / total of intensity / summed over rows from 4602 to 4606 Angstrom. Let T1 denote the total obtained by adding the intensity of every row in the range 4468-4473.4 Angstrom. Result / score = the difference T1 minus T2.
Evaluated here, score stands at 0.3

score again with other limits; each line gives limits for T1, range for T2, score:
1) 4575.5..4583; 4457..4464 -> 0.6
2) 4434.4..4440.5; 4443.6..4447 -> 1.3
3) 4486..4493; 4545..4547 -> 2.5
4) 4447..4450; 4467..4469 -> 0.5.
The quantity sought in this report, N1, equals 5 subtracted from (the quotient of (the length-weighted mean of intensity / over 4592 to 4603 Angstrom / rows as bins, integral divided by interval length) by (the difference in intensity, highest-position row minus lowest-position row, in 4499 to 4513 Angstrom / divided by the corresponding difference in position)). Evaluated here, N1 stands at 938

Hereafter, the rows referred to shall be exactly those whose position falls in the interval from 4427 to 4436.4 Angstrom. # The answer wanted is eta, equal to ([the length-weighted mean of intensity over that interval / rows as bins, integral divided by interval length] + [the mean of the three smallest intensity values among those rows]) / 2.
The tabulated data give 0.46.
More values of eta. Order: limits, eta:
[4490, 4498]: 0.50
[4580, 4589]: 0.52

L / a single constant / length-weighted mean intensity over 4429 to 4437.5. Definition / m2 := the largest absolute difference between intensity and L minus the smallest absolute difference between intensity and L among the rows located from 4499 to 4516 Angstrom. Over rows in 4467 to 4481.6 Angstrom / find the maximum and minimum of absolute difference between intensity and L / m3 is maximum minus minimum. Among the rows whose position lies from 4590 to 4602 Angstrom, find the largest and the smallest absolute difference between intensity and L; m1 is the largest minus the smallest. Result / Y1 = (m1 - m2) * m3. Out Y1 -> -0.0007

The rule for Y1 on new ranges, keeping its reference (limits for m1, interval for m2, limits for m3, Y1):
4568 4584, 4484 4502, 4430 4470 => -0.0003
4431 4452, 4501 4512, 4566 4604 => 0.0007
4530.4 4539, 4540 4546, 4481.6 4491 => 0.0003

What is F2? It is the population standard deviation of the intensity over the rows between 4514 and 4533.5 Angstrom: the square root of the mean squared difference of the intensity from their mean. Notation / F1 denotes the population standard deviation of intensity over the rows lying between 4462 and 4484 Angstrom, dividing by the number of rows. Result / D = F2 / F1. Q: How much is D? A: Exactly 0.8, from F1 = 0.0204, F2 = 0.016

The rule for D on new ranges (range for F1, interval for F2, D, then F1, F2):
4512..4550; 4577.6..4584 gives 0.2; 0.0135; 0.003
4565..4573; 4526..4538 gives 1.1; 0.0089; 0.010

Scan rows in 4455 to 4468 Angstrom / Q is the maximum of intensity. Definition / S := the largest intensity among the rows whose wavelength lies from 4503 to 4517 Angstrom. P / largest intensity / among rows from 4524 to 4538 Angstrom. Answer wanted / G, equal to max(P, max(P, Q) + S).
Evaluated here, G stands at 1.05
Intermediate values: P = 0.506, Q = 0.473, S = 0.5444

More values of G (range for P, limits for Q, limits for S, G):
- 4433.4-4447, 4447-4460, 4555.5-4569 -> 1.04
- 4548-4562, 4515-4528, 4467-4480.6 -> 1.03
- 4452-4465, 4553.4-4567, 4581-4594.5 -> 1.07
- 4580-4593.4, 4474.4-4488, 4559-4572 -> 1.09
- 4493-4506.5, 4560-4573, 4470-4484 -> 1.07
